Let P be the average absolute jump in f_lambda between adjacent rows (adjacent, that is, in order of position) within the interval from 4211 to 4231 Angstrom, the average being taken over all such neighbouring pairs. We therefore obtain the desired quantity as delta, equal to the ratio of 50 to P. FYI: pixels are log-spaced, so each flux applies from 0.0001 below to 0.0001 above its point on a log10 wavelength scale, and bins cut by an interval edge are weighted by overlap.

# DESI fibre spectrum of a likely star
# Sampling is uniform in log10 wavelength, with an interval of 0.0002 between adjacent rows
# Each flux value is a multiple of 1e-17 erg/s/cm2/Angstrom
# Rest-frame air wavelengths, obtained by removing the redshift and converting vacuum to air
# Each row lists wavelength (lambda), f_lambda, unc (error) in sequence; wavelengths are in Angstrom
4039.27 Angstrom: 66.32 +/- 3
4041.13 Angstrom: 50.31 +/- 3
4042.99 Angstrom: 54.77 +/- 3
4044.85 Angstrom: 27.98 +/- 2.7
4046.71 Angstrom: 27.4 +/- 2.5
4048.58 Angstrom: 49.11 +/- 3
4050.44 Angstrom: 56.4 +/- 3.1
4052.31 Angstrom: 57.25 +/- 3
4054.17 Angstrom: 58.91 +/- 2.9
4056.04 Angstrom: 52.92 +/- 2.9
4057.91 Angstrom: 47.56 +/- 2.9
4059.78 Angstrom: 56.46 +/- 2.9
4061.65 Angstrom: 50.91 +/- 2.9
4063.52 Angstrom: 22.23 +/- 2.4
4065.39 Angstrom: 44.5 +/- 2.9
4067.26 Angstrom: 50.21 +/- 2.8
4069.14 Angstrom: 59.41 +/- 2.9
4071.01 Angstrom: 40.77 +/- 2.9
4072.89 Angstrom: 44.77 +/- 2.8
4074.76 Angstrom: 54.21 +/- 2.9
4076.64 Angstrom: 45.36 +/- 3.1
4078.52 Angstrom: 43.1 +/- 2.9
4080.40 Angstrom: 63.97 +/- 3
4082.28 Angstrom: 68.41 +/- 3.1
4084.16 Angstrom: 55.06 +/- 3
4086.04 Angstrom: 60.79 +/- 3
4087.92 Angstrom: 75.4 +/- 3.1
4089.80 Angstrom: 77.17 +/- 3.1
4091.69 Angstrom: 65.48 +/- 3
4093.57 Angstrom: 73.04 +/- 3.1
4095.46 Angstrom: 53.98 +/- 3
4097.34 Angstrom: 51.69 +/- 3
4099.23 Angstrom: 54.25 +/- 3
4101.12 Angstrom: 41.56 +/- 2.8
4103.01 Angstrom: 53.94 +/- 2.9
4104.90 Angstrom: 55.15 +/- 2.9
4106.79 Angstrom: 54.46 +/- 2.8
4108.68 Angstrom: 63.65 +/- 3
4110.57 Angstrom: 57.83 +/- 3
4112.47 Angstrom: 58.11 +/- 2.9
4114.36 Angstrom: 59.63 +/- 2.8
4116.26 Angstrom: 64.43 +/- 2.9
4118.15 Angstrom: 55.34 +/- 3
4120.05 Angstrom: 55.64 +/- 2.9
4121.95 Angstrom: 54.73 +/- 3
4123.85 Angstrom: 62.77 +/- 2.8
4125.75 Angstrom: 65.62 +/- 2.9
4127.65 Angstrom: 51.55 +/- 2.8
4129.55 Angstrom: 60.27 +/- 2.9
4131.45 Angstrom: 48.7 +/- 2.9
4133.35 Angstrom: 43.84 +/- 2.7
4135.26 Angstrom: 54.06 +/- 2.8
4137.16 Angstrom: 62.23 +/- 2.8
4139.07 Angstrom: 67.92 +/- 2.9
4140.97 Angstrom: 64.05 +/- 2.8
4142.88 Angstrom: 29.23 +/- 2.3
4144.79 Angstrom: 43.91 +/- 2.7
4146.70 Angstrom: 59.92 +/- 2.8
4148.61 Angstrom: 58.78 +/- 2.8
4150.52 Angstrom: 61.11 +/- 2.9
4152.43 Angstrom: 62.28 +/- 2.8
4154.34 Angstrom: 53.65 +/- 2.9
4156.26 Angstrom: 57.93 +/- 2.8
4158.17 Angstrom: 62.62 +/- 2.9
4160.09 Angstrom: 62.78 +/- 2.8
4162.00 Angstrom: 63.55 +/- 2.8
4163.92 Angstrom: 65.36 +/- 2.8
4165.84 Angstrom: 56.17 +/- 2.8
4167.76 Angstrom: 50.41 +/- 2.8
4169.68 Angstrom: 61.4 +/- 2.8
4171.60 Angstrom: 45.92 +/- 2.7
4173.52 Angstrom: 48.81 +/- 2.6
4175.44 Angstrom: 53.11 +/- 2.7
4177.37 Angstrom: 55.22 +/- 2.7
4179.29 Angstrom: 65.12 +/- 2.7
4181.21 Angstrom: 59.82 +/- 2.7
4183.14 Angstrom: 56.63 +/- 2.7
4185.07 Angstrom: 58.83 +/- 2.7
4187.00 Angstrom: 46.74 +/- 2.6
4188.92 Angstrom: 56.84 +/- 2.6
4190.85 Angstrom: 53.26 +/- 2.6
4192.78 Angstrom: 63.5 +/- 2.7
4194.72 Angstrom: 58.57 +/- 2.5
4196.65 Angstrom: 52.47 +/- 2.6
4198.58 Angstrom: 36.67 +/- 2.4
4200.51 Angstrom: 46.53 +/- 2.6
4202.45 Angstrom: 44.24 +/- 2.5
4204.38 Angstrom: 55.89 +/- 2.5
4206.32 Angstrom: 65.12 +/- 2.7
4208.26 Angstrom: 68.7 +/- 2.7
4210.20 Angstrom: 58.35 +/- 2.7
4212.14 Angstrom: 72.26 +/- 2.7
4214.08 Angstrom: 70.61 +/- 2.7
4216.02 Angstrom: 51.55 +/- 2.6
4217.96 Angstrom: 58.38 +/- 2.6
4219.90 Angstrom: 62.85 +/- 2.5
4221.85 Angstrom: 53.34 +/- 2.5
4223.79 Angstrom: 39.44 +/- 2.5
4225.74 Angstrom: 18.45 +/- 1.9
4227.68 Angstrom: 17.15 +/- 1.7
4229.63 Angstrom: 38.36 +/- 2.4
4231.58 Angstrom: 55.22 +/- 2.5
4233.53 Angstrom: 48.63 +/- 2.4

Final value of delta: 4.5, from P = 11.0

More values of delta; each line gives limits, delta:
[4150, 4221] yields 7.2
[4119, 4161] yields 6.3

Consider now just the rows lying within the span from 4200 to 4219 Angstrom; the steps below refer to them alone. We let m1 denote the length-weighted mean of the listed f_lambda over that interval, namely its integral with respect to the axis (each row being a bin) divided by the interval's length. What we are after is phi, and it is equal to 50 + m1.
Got 109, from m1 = 59.5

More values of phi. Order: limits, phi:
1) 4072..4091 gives 109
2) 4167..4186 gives 106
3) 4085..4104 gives 111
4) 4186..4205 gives 101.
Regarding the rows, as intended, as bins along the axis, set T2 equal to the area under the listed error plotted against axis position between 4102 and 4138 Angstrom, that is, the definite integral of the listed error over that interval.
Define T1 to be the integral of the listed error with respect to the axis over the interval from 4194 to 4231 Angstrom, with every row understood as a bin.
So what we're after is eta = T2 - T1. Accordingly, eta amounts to 12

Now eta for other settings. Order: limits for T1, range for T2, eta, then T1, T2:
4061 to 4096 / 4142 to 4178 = -4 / 103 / 99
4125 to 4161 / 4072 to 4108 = 6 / 101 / 107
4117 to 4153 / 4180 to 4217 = -4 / 101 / 97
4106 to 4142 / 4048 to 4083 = -2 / 103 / 102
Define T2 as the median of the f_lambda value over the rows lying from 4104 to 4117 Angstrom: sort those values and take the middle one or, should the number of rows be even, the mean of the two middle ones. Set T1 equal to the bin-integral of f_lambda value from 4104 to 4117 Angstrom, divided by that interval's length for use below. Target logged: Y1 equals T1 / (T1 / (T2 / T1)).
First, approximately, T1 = 59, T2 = 58.1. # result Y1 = 0.99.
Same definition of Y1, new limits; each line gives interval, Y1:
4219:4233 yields 0.97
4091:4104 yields 0.96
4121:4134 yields 0.98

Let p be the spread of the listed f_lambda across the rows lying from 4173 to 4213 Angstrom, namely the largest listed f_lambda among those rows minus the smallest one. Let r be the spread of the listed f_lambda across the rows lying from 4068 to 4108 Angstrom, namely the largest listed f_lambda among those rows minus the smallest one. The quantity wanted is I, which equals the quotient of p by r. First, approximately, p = 36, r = 36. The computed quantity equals 1.0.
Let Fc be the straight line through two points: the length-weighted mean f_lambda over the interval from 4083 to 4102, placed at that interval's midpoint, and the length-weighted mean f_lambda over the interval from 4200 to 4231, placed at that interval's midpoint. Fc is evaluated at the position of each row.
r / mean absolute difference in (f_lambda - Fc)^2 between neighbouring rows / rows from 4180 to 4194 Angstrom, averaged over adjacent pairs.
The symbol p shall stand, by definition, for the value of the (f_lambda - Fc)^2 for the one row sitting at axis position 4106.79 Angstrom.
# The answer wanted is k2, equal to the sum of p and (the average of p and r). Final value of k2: 62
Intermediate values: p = 29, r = 37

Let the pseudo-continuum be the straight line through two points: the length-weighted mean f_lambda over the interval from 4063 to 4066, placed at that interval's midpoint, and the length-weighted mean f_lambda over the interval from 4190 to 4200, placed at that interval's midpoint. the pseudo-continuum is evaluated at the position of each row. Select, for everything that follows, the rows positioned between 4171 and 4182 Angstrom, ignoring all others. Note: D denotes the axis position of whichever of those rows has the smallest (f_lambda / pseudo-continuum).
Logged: 4171.60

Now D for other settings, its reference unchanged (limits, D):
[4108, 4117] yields 4112.47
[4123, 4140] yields 4133.35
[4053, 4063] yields 4057.91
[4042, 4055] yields 4046.71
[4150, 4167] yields 4154.34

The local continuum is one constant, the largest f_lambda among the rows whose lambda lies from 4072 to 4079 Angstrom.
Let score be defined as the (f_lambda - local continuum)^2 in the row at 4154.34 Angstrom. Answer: 0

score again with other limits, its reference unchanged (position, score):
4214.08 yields 269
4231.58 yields 1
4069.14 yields 27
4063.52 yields 1023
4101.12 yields 160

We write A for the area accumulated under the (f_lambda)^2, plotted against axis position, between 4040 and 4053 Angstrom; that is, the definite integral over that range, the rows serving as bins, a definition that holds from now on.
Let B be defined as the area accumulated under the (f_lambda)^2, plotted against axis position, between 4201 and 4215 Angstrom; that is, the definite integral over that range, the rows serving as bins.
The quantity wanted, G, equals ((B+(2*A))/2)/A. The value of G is 1.9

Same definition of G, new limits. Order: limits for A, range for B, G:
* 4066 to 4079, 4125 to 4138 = 1.6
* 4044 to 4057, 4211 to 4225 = 1.8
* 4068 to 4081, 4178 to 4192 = 1.7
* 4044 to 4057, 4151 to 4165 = 1.8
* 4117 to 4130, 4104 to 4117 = 1.5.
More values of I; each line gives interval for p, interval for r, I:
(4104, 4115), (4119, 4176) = 0.2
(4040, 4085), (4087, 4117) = 1.3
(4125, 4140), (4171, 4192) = 1.3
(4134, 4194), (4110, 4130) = 2.7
